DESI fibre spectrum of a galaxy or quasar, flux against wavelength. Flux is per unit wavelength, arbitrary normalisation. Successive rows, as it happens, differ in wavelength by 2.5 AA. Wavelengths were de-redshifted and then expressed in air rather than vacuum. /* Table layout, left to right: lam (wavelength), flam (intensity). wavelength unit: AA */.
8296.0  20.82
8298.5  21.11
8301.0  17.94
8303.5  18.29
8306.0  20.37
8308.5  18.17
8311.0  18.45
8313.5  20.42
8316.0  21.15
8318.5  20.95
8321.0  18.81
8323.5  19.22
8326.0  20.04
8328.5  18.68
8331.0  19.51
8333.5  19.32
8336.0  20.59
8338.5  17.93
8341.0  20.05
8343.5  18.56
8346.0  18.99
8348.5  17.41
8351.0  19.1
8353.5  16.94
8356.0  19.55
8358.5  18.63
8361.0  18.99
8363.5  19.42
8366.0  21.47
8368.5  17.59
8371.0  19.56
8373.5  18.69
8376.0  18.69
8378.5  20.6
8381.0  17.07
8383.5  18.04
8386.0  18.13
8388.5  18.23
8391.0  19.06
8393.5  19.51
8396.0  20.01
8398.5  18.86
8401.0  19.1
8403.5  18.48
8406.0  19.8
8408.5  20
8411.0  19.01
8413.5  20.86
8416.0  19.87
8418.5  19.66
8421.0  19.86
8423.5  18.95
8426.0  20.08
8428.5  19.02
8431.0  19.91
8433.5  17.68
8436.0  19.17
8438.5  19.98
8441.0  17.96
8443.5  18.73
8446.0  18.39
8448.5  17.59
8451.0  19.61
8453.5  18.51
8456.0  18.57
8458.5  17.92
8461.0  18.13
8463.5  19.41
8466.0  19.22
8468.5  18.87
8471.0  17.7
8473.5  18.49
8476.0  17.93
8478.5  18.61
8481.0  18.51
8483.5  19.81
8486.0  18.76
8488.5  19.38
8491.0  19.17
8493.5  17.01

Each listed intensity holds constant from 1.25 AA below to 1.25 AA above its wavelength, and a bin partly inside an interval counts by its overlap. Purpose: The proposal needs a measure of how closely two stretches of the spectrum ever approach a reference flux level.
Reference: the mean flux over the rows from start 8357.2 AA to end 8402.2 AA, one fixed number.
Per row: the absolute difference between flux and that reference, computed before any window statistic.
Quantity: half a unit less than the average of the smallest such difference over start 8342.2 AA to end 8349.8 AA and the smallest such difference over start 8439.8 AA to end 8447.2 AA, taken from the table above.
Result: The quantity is -0.37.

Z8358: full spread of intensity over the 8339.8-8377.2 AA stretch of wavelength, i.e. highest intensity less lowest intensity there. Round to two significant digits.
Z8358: 4.5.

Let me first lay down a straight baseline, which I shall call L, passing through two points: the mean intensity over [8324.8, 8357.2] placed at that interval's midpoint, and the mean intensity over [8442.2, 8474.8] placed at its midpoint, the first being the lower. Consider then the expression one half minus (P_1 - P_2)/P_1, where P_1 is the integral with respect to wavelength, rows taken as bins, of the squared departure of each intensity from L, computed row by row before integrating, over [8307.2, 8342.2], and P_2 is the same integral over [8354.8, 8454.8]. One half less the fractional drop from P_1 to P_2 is 1.8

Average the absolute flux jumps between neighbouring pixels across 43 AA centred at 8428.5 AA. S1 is 1.0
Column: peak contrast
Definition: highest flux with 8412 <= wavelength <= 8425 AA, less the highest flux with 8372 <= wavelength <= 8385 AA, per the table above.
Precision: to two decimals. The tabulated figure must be 0.26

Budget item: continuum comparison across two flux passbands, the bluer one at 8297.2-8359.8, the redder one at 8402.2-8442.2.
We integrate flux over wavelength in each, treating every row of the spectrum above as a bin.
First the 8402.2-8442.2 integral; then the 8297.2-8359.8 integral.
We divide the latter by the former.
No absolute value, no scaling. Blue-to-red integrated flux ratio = 1.5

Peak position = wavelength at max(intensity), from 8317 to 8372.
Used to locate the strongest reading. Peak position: 8366.0 AA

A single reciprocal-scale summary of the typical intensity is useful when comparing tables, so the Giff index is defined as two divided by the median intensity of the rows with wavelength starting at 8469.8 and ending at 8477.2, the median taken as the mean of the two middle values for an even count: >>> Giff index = 0.112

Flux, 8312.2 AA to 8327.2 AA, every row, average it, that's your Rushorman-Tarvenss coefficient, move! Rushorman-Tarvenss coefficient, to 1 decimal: 20.1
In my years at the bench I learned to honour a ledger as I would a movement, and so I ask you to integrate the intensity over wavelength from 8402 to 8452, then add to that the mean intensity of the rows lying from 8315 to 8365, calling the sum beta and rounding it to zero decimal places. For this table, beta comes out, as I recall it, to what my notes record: 981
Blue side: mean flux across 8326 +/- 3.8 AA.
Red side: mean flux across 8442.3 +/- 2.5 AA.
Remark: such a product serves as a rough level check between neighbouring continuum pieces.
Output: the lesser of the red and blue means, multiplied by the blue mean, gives 354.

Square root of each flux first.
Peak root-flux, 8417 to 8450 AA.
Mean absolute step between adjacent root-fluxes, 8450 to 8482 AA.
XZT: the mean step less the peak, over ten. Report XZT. -0.441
